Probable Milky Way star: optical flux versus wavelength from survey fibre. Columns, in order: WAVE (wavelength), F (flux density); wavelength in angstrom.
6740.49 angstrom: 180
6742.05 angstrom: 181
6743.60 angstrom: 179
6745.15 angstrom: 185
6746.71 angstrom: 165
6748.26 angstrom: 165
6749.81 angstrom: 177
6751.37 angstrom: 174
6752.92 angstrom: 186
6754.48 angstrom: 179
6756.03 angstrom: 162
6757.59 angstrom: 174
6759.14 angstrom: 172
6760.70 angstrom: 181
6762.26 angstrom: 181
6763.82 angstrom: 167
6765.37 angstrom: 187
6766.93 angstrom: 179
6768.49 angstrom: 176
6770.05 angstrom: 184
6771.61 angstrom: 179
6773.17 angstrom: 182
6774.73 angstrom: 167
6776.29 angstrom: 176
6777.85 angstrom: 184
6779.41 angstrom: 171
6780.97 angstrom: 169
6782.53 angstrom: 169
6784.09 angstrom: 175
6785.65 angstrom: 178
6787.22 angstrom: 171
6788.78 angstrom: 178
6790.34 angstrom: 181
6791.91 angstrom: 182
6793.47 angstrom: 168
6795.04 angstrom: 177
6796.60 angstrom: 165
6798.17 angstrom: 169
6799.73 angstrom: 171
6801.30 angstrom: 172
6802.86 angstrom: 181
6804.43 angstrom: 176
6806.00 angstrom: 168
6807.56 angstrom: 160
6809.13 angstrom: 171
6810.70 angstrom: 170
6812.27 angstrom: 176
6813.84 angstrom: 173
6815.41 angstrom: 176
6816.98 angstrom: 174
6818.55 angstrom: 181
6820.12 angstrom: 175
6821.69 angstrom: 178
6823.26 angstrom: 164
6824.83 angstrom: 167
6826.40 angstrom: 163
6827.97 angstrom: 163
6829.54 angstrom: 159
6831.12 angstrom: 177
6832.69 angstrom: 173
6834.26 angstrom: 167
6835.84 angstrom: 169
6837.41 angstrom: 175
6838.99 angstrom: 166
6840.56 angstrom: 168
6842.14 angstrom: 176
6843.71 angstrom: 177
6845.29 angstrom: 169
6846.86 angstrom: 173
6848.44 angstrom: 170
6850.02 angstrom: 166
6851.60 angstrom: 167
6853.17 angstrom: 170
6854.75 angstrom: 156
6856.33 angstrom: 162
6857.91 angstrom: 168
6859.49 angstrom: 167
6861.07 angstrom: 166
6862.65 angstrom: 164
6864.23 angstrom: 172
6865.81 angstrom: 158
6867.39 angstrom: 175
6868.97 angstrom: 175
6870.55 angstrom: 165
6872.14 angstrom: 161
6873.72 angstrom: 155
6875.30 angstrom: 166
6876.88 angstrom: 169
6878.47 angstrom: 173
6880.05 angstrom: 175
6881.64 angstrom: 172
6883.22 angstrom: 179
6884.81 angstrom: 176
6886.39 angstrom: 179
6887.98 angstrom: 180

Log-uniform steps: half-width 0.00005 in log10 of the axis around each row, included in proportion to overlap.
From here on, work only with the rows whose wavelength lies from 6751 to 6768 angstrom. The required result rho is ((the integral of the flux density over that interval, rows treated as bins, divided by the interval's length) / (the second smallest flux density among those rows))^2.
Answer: 1.12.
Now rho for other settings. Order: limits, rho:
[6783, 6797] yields 1.09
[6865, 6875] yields 1.09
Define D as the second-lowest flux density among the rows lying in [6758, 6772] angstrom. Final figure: 172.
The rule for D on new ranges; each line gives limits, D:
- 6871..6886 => 161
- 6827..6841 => 163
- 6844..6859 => 162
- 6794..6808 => 165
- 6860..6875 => 158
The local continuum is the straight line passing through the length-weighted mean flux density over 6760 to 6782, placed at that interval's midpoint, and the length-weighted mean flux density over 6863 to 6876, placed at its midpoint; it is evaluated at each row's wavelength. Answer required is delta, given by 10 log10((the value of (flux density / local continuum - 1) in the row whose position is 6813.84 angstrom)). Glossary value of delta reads -23.8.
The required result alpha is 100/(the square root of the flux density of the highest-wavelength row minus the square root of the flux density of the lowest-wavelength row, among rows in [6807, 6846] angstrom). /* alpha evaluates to 285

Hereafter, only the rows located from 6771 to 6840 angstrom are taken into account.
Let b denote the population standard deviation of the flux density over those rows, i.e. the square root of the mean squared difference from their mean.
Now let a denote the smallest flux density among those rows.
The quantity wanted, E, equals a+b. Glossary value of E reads 165.1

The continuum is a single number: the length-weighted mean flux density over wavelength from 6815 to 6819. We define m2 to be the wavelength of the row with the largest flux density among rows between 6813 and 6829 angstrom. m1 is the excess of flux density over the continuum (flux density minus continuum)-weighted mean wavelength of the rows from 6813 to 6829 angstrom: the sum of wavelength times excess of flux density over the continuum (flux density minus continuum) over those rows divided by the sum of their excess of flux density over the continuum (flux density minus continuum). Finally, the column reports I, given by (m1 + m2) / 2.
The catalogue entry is 6821.7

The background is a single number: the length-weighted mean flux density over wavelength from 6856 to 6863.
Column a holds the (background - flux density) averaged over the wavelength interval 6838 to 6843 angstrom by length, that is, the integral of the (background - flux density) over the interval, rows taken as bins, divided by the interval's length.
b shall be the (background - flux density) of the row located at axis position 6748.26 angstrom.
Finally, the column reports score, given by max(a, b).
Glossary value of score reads 1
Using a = -5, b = 1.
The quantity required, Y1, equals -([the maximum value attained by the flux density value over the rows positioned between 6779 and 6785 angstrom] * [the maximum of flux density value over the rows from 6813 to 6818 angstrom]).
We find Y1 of -30800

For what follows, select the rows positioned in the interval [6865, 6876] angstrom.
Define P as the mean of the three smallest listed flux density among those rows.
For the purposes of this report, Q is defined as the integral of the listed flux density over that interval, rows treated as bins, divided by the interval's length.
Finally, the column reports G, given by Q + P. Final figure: 323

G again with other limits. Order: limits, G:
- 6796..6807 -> 339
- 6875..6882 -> 340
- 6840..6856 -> 332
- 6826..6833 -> 328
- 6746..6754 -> 342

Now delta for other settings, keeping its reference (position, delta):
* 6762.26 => -18.1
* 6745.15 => -15.8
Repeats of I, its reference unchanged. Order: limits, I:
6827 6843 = 6832.4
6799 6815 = 6805.1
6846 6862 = 6850.8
